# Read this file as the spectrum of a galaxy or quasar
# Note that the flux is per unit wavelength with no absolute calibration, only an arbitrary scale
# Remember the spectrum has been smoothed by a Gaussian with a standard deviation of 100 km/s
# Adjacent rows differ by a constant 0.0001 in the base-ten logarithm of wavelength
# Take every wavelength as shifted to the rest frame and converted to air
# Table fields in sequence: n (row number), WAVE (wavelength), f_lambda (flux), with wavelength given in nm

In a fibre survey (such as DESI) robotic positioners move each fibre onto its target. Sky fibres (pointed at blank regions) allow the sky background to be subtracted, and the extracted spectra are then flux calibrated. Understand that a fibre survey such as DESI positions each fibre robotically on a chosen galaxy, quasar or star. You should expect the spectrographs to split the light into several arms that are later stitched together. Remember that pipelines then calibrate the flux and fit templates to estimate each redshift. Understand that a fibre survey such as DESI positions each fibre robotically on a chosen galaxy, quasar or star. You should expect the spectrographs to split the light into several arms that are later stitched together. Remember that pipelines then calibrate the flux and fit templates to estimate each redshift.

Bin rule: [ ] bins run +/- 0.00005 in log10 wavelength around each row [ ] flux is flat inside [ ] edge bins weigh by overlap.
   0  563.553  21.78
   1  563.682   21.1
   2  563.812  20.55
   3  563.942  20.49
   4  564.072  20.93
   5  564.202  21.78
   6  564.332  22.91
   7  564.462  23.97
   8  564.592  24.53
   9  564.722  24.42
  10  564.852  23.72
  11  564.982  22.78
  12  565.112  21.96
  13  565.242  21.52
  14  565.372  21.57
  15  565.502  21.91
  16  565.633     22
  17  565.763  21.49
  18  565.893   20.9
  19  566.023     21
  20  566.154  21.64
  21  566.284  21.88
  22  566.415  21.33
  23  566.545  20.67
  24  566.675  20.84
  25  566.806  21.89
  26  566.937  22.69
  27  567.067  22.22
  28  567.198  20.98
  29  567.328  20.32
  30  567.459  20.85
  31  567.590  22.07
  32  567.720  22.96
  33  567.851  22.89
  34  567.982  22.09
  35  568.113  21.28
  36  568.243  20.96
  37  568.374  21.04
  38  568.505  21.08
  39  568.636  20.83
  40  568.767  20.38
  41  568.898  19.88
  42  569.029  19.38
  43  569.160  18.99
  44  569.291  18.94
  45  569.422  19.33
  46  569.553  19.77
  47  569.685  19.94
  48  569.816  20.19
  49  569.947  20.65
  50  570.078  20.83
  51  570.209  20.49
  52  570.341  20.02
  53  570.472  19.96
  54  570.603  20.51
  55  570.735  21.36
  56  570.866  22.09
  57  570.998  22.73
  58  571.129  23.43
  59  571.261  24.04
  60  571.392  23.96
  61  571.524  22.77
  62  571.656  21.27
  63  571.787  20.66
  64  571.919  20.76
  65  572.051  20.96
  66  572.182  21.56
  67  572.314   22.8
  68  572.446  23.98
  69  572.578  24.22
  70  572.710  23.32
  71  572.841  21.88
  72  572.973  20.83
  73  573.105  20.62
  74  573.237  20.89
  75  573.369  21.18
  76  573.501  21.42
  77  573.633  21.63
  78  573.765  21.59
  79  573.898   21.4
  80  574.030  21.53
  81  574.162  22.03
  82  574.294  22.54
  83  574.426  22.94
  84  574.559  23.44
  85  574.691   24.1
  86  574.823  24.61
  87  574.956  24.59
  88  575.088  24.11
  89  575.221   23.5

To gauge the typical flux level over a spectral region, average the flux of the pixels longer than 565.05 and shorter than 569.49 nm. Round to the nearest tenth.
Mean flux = 21.2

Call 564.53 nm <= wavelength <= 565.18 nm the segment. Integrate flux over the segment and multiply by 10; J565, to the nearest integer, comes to 153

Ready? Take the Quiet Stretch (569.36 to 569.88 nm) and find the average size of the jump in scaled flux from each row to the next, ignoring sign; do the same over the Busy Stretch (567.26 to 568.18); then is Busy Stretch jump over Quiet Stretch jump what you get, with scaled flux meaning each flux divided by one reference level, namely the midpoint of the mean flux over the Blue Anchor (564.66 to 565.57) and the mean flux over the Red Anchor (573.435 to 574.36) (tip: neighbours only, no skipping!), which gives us 2.5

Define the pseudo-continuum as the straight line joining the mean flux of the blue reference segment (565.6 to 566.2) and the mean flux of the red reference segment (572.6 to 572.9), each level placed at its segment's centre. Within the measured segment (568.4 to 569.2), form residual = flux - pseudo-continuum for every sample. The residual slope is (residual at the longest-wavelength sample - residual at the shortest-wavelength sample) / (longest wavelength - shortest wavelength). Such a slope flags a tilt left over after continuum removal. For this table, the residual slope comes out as -3.4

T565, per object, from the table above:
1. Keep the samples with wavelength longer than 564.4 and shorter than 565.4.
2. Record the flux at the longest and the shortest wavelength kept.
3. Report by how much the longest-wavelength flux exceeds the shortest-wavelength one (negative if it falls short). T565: -2.4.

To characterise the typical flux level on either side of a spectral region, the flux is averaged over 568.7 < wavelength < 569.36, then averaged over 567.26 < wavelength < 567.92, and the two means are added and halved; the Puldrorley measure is 20.7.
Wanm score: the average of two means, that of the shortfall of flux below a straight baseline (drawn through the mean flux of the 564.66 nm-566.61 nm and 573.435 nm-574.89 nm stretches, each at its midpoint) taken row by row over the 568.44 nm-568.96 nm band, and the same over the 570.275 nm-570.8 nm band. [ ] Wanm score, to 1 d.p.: 1.7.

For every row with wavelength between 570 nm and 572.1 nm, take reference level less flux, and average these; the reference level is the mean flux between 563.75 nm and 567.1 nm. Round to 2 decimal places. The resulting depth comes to 0.37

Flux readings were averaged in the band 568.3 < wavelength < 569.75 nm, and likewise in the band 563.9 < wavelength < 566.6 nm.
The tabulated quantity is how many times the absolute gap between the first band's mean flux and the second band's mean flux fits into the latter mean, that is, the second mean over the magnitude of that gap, 10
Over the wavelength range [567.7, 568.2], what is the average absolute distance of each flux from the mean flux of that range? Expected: 0.62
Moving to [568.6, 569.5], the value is 0.59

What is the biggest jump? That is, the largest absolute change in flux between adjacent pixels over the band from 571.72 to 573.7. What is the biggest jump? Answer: 1.4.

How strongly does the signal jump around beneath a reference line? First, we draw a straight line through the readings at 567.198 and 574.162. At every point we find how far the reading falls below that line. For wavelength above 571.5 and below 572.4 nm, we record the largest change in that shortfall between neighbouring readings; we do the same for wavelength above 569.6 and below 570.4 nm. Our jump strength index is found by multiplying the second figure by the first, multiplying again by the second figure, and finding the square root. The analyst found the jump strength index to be 0.6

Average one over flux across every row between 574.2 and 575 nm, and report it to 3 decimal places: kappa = 0.042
